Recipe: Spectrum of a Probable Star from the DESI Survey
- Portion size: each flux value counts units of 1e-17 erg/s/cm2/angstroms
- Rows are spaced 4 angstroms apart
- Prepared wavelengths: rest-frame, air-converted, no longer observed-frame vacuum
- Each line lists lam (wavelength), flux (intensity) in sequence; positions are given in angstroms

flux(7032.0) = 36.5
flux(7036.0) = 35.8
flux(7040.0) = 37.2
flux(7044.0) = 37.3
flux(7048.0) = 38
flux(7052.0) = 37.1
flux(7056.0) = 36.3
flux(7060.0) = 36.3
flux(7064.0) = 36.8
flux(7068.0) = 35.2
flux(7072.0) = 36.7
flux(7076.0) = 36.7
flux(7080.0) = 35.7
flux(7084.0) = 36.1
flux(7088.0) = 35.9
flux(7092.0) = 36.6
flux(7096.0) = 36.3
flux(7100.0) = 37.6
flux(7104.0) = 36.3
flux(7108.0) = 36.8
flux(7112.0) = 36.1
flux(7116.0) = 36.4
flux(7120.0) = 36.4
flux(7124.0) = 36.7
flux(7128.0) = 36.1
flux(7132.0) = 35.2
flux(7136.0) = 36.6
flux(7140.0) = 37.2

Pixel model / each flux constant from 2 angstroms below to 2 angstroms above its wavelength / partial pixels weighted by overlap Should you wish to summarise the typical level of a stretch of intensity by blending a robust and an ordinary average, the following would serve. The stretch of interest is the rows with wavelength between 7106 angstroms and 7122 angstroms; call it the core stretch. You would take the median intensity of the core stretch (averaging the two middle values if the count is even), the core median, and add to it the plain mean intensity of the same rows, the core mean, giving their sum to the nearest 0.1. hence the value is 72.8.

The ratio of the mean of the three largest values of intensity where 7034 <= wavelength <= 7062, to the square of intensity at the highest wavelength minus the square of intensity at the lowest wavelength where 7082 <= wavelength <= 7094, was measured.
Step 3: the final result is 1.0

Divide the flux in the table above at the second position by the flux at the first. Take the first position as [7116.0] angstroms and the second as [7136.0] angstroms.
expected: 1.01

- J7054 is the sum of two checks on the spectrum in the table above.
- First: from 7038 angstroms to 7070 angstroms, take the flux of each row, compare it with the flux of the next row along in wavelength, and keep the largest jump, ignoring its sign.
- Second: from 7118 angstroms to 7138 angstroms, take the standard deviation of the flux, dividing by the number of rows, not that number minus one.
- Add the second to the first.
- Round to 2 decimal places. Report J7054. 2.14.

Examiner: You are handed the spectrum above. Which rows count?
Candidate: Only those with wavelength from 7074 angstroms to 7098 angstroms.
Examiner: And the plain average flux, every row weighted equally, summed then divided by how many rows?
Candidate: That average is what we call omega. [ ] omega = 36.2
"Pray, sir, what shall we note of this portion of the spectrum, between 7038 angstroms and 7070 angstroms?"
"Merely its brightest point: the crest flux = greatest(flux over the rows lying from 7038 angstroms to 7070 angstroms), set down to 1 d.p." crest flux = 38.0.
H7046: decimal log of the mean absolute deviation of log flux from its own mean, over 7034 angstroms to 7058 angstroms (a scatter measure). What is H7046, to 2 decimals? -2.15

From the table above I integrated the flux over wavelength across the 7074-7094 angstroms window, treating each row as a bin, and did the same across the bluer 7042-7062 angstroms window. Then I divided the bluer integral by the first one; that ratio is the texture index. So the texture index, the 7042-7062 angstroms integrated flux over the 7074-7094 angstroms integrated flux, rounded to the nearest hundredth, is 1.02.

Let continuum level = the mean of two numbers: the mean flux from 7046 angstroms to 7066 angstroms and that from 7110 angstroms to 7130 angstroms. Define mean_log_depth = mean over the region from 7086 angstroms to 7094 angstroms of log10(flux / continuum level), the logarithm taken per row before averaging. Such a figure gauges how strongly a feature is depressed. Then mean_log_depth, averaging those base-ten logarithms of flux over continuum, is -0.0044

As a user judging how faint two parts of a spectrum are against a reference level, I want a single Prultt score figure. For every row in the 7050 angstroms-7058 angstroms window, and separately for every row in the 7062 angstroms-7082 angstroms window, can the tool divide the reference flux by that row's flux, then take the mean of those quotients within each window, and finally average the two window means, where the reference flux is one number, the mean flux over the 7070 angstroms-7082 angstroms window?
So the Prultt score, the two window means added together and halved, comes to 1.00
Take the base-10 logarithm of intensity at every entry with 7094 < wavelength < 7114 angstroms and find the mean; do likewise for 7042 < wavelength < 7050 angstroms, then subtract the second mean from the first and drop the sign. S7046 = 0.012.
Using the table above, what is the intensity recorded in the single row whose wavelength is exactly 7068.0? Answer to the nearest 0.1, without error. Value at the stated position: 35.2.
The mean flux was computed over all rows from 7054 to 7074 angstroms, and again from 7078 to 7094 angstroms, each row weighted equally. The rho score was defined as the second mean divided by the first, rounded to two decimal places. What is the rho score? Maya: 0.99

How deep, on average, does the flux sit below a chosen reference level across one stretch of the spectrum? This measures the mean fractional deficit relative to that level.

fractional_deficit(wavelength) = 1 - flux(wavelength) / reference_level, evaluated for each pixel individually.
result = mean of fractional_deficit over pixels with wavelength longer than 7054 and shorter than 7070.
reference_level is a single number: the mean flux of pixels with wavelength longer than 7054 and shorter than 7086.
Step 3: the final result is 0.0021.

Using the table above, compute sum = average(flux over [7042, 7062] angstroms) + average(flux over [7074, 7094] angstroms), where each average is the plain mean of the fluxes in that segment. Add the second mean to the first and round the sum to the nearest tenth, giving 73.2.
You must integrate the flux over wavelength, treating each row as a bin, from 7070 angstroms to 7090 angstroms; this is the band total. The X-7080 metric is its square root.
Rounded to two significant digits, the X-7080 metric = 27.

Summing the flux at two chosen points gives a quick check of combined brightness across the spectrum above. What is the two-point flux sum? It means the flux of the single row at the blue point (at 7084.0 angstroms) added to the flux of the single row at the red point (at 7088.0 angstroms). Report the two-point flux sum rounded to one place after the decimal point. 72.0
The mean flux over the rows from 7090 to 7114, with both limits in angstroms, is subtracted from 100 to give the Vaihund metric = 63.4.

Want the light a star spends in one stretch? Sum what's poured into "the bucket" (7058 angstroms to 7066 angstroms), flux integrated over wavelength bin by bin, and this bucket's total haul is 292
